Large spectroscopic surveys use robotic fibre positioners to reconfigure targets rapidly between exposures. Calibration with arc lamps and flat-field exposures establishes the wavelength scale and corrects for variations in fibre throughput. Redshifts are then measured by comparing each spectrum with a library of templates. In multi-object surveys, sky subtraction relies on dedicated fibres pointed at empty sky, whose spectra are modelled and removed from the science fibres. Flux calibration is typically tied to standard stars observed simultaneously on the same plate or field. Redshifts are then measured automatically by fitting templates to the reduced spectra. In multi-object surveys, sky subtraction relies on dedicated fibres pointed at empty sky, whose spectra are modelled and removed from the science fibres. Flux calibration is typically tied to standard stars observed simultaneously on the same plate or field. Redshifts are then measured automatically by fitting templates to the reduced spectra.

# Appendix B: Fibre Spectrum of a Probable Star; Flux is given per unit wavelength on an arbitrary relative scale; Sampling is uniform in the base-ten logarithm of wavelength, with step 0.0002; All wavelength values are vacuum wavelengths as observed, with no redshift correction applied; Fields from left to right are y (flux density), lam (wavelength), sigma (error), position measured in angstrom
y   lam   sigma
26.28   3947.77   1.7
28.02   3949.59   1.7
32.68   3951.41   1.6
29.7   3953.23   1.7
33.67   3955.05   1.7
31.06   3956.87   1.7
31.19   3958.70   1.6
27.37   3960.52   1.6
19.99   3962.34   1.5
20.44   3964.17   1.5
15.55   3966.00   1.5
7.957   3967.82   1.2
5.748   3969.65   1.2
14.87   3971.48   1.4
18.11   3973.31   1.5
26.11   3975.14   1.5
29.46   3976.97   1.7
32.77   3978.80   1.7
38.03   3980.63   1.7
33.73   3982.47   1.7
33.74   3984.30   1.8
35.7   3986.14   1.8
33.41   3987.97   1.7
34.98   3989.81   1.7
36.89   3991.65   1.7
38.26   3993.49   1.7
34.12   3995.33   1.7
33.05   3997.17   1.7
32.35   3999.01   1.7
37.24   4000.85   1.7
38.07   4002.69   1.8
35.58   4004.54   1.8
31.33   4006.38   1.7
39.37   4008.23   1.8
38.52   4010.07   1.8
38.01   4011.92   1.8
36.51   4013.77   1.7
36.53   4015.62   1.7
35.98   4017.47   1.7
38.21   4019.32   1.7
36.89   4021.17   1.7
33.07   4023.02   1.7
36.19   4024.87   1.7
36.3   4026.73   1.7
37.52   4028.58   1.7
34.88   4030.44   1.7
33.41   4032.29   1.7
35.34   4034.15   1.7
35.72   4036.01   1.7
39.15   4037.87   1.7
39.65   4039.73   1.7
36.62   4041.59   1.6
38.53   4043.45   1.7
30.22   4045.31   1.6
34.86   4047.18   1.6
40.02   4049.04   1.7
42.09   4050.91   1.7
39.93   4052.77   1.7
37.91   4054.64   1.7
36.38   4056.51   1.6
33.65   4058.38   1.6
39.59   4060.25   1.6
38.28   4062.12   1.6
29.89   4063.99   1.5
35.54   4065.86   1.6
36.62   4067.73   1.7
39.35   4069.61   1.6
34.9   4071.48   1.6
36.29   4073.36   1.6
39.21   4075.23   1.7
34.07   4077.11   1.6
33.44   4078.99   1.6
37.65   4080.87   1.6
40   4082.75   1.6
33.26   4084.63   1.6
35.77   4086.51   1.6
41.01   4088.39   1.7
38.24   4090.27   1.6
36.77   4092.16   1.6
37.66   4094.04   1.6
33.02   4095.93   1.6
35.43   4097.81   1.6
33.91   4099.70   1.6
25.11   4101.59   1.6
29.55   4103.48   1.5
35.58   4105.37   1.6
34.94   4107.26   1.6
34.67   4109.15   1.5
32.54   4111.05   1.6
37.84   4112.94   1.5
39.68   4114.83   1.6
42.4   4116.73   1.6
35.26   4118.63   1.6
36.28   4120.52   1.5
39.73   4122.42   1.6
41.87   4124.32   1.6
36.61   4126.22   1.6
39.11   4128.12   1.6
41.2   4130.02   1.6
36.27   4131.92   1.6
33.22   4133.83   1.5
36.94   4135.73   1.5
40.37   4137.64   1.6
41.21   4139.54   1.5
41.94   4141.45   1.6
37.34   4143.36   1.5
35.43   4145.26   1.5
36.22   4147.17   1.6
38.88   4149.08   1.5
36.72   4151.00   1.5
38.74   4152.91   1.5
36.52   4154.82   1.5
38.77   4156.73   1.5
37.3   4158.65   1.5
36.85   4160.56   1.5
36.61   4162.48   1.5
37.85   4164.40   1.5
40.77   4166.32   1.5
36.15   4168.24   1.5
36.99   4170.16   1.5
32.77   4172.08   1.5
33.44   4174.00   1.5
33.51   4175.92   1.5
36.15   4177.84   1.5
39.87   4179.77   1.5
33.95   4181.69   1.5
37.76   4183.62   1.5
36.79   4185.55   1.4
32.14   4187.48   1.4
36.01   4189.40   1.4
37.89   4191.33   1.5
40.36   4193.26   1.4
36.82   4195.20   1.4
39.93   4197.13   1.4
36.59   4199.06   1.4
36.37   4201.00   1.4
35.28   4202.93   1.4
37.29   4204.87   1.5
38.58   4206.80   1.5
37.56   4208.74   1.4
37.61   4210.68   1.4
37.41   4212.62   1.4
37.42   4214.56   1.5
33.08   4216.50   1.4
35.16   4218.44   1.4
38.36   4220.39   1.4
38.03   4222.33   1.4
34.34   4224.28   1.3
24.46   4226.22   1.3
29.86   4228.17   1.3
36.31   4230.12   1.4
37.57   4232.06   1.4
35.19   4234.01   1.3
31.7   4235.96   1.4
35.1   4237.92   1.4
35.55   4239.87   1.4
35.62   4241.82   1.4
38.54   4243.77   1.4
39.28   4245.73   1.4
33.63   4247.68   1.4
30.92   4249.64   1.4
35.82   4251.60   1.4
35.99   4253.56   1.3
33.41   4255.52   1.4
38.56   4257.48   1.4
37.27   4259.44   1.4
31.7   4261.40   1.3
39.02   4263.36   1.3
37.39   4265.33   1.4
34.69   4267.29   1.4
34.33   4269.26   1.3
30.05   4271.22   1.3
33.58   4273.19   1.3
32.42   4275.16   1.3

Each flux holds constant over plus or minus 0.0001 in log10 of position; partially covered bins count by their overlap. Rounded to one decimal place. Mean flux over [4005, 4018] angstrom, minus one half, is 36.1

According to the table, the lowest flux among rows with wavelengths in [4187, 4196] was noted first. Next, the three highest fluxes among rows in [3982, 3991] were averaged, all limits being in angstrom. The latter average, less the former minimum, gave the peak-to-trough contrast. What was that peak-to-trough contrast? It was 2.7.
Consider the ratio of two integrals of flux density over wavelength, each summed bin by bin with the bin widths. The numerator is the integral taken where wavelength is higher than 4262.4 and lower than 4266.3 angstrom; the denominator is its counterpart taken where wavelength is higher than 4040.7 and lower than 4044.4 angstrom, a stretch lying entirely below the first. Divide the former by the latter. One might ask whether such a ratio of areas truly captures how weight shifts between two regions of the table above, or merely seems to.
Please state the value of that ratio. 1.07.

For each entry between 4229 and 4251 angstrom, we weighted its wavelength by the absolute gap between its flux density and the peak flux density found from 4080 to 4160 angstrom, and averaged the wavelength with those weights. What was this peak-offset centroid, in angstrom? 4240.3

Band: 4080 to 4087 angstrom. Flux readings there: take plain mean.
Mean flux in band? 36.7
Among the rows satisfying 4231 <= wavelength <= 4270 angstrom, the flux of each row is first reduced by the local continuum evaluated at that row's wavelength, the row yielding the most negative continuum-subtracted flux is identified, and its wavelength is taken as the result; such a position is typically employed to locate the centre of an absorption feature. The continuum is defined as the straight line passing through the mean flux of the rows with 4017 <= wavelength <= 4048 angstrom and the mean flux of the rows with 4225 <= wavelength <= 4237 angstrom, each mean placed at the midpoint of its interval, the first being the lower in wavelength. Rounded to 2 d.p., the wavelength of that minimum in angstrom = 4249.64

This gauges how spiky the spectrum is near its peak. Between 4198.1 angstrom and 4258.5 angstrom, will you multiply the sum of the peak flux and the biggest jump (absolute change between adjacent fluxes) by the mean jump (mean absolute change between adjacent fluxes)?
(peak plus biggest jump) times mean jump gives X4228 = 126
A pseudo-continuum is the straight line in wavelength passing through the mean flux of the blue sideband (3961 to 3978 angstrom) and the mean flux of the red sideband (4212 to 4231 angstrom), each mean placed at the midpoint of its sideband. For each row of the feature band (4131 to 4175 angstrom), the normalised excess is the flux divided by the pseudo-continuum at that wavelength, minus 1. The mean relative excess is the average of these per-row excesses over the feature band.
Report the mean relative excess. 0.25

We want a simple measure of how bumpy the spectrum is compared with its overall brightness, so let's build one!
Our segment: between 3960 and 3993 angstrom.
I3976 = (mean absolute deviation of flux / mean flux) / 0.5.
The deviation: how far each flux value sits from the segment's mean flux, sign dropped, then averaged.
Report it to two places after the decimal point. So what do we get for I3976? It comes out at 0.67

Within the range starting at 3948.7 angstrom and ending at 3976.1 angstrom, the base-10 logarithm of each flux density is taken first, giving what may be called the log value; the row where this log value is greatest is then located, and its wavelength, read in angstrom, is 3955.05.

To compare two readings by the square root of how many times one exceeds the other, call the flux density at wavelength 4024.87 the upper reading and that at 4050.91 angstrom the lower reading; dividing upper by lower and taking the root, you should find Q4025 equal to 0.93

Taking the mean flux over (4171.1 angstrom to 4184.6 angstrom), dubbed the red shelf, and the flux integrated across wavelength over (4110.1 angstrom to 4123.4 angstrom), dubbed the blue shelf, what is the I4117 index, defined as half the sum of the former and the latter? 268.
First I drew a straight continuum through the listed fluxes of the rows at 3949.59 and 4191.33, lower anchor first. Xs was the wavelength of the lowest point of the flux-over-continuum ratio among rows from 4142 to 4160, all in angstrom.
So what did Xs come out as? 4145.26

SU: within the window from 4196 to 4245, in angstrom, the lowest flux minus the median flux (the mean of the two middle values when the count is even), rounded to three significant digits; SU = -11.9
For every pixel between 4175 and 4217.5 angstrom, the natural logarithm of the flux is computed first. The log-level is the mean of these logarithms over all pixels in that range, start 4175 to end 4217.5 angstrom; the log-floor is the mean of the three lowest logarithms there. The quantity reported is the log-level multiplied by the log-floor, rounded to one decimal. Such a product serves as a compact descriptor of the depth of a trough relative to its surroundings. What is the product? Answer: 12.6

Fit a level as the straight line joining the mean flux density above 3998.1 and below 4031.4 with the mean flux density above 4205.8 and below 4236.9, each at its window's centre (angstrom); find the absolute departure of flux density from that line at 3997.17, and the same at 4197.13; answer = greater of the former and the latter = 4.6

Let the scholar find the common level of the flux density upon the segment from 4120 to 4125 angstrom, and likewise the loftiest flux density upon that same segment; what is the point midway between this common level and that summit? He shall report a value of 40.6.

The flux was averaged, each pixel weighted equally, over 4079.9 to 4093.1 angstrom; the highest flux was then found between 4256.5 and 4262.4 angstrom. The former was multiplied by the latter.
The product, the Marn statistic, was 1447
